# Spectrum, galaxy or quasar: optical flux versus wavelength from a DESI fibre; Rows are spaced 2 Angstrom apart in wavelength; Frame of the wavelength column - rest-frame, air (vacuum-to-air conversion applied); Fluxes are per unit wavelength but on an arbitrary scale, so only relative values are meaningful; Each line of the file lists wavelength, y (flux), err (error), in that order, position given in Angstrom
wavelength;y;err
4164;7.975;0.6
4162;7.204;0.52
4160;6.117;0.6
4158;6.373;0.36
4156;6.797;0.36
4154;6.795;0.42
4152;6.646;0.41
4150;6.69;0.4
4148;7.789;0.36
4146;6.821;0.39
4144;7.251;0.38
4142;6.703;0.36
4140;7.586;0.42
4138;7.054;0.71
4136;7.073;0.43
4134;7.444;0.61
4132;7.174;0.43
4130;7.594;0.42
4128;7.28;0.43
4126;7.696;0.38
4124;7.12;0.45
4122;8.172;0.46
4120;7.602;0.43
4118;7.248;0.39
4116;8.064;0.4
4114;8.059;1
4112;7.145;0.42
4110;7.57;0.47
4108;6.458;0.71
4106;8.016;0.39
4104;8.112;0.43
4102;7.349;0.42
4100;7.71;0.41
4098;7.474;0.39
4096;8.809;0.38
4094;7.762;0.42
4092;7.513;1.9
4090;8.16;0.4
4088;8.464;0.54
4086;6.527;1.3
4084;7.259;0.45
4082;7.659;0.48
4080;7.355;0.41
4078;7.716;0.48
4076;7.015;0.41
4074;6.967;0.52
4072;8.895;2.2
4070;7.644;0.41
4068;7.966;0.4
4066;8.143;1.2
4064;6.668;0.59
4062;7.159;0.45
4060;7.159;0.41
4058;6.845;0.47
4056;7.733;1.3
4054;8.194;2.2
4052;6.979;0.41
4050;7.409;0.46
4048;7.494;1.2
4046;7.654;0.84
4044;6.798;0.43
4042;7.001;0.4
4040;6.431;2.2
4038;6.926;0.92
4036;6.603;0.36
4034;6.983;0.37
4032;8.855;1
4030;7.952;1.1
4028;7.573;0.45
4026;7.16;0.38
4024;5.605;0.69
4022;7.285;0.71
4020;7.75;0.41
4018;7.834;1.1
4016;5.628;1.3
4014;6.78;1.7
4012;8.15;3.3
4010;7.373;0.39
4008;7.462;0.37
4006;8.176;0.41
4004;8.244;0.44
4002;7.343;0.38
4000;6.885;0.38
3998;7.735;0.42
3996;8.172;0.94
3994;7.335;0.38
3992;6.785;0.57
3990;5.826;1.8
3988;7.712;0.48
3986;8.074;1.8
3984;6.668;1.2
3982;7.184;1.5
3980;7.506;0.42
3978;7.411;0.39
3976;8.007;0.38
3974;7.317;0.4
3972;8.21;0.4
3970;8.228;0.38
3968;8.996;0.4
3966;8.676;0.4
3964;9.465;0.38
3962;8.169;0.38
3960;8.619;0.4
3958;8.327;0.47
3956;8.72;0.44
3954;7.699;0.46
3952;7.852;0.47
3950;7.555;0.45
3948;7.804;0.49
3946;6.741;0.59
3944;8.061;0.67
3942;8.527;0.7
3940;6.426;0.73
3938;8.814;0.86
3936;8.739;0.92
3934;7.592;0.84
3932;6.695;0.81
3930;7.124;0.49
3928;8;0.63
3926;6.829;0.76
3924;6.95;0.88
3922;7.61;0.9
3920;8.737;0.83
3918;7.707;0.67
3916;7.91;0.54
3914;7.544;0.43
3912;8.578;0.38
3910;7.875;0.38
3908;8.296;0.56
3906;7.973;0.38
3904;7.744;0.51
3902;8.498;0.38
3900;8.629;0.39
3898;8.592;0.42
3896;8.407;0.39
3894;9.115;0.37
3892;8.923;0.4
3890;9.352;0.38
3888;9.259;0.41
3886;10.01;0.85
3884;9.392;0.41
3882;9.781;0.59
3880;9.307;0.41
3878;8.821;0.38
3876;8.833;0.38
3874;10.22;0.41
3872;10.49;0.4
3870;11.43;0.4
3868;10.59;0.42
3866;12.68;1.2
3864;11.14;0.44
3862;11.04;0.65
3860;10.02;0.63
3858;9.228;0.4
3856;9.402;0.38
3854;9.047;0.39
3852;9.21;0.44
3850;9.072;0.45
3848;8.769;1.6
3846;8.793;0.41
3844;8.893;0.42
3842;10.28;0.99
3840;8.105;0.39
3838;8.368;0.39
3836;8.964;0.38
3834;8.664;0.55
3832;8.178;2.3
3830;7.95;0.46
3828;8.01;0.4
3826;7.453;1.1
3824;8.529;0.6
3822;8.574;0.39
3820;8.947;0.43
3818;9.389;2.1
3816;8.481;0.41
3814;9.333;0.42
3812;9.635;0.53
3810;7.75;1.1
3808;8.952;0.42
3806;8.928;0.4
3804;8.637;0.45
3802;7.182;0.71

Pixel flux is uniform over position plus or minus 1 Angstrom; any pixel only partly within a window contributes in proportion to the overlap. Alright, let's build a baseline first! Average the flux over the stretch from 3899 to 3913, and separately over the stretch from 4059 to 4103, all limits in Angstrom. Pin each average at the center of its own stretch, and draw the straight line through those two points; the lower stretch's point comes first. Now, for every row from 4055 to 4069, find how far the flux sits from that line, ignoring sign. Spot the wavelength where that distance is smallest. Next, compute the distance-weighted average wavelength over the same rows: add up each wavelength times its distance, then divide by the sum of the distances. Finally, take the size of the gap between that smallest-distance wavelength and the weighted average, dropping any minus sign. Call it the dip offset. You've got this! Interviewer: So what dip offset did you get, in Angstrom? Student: 6.3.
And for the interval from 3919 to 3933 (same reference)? 1.2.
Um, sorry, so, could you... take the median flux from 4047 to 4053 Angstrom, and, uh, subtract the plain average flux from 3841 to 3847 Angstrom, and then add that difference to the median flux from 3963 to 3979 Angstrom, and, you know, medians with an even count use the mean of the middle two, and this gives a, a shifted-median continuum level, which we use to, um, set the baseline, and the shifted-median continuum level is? 6.3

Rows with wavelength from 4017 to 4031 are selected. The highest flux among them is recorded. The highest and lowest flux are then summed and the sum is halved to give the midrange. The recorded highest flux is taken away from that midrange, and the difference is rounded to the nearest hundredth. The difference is -1.17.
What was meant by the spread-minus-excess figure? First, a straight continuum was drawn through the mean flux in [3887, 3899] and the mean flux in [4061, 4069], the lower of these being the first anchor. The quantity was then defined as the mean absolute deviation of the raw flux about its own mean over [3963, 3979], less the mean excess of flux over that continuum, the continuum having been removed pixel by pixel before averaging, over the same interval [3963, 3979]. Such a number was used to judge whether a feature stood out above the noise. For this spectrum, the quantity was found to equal 0.56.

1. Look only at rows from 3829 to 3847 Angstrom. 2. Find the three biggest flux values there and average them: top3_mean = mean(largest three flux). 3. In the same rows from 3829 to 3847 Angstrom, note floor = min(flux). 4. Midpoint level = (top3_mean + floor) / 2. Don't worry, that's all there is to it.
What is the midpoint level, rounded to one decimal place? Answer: 8.7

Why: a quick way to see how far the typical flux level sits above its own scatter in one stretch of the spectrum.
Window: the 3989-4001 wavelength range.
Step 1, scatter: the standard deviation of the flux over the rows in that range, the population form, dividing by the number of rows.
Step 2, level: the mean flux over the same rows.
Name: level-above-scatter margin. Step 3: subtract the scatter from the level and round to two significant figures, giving 6.4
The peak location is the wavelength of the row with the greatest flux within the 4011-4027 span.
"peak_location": 4012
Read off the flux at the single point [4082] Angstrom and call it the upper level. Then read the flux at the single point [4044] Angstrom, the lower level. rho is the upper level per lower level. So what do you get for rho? 1.13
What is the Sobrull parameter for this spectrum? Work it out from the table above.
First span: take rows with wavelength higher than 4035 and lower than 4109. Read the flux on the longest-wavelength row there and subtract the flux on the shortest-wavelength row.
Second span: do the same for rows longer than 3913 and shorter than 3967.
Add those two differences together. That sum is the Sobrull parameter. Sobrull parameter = 1.0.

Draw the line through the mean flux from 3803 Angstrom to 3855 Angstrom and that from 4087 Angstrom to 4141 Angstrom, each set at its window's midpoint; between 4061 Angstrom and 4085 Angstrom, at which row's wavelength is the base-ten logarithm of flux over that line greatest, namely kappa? 4072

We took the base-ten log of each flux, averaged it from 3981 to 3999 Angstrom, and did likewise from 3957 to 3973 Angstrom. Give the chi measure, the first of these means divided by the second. 0.92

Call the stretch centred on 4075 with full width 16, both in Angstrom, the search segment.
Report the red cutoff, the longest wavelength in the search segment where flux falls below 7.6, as 4080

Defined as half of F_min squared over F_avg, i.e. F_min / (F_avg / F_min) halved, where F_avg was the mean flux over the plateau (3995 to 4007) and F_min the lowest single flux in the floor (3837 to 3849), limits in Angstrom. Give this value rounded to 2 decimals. 4.23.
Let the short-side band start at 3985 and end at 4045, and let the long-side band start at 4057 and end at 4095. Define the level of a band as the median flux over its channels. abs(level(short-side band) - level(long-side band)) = 0.17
